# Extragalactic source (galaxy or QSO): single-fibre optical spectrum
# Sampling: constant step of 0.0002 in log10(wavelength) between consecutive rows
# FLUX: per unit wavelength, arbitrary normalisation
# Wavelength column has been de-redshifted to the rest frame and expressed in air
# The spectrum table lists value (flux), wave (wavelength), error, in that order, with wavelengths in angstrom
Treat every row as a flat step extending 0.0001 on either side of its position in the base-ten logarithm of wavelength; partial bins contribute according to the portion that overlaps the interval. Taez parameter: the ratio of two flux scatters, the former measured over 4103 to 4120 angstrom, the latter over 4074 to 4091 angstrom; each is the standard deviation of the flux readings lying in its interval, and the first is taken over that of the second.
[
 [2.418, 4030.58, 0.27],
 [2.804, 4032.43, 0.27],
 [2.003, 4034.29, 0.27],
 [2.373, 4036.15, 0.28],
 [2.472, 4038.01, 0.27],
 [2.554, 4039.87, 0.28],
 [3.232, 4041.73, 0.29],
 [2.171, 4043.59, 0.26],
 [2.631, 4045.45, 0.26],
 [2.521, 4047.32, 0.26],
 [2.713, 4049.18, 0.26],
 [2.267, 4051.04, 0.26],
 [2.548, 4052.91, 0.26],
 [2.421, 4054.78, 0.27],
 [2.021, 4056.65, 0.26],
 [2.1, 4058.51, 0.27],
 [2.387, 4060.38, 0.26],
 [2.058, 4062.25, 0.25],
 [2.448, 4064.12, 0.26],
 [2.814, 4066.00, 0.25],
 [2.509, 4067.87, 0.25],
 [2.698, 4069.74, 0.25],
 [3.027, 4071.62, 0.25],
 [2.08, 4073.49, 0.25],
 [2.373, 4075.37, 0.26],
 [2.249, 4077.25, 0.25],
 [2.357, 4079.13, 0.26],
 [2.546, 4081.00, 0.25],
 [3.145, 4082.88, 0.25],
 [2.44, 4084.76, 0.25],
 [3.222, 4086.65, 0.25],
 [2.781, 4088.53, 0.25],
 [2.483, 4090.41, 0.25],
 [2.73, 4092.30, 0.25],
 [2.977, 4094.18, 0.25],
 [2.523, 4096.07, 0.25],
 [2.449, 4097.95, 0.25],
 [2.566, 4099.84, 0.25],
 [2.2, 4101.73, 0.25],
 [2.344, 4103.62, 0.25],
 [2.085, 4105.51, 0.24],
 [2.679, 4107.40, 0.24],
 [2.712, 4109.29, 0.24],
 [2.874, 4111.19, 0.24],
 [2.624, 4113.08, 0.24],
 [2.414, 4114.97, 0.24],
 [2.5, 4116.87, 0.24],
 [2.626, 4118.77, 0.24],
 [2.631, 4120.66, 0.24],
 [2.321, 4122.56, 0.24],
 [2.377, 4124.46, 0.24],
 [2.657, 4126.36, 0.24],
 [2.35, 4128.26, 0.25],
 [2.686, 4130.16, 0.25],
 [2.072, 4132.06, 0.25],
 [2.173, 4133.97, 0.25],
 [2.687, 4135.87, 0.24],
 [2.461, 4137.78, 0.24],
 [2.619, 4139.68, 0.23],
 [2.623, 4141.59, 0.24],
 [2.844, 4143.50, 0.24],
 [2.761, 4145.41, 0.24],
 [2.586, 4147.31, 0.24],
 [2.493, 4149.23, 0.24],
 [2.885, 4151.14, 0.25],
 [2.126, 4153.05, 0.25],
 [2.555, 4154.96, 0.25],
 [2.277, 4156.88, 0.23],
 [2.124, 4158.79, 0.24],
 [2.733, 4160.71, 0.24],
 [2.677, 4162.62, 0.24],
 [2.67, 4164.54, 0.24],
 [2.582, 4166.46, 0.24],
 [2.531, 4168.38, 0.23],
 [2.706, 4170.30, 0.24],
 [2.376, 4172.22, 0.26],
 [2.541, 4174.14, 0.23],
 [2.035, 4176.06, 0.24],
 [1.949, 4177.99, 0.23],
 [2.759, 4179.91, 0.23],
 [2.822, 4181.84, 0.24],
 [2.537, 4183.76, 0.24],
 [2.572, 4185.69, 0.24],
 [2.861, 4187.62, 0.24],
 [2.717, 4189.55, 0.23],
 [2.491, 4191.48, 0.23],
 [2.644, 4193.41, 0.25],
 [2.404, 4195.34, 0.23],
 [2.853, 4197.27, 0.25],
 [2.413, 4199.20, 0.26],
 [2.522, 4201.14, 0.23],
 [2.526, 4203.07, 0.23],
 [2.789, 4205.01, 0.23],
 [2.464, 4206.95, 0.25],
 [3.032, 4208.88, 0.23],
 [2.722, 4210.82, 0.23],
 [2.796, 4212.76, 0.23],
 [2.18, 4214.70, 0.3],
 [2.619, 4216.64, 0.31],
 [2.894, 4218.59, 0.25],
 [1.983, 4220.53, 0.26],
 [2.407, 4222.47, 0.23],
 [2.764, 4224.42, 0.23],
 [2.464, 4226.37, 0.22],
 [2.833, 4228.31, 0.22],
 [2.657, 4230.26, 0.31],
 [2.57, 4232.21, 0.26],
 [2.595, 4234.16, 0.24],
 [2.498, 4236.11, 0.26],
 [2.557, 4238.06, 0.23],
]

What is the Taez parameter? 0.67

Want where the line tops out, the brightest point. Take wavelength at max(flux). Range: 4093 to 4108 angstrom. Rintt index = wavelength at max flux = 4094.18 angstrom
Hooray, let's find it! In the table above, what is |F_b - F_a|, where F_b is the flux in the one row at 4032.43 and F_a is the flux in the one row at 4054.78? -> 0.38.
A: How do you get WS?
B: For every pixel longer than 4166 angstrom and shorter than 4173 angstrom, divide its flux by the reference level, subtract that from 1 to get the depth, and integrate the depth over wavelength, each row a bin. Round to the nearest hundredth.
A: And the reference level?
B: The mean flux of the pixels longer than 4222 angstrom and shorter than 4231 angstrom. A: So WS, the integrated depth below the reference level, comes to 0.22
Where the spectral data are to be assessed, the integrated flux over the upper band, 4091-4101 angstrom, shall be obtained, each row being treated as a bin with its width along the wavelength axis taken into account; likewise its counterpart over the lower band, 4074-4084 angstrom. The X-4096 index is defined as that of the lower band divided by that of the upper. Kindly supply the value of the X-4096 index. 0.95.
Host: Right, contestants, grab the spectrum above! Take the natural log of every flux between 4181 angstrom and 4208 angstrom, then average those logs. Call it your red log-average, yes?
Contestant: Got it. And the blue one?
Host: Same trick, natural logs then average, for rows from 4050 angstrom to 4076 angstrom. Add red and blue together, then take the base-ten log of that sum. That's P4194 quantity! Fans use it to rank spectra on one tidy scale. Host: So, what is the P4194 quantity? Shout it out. 0.263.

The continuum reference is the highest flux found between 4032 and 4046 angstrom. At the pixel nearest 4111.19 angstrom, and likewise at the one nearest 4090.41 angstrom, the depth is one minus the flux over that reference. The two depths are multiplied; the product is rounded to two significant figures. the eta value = 0.026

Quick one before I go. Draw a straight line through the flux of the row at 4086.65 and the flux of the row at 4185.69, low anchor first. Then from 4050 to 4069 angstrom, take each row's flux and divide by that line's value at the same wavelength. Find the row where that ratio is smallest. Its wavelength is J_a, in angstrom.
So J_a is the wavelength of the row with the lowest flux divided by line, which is 4056.65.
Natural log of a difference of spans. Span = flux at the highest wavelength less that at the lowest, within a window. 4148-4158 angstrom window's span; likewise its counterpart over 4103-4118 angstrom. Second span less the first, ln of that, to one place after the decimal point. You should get -1.0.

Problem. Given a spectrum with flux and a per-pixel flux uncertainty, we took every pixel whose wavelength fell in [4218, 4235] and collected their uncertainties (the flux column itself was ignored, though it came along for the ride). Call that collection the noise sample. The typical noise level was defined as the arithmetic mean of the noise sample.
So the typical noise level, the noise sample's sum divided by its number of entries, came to 0.247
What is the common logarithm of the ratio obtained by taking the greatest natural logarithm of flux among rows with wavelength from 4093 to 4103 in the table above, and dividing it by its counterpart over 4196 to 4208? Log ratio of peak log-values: 0.02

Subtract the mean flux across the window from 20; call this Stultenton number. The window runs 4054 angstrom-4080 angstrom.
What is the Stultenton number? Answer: 17.6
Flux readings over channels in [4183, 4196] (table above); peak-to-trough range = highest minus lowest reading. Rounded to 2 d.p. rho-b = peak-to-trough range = 0.46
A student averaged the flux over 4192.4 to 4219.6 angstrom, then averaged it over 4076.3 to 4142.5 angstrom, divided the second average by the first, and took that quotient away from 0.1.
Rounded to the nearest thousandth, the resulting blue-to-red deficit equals -0.868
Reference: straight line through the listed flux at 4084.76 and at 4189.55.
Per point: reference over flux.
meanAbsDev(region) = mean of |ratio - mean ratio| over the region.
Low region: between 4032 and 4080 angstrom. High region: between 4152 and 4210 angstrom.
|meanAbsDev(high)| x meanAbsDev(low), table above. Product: 0.0082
